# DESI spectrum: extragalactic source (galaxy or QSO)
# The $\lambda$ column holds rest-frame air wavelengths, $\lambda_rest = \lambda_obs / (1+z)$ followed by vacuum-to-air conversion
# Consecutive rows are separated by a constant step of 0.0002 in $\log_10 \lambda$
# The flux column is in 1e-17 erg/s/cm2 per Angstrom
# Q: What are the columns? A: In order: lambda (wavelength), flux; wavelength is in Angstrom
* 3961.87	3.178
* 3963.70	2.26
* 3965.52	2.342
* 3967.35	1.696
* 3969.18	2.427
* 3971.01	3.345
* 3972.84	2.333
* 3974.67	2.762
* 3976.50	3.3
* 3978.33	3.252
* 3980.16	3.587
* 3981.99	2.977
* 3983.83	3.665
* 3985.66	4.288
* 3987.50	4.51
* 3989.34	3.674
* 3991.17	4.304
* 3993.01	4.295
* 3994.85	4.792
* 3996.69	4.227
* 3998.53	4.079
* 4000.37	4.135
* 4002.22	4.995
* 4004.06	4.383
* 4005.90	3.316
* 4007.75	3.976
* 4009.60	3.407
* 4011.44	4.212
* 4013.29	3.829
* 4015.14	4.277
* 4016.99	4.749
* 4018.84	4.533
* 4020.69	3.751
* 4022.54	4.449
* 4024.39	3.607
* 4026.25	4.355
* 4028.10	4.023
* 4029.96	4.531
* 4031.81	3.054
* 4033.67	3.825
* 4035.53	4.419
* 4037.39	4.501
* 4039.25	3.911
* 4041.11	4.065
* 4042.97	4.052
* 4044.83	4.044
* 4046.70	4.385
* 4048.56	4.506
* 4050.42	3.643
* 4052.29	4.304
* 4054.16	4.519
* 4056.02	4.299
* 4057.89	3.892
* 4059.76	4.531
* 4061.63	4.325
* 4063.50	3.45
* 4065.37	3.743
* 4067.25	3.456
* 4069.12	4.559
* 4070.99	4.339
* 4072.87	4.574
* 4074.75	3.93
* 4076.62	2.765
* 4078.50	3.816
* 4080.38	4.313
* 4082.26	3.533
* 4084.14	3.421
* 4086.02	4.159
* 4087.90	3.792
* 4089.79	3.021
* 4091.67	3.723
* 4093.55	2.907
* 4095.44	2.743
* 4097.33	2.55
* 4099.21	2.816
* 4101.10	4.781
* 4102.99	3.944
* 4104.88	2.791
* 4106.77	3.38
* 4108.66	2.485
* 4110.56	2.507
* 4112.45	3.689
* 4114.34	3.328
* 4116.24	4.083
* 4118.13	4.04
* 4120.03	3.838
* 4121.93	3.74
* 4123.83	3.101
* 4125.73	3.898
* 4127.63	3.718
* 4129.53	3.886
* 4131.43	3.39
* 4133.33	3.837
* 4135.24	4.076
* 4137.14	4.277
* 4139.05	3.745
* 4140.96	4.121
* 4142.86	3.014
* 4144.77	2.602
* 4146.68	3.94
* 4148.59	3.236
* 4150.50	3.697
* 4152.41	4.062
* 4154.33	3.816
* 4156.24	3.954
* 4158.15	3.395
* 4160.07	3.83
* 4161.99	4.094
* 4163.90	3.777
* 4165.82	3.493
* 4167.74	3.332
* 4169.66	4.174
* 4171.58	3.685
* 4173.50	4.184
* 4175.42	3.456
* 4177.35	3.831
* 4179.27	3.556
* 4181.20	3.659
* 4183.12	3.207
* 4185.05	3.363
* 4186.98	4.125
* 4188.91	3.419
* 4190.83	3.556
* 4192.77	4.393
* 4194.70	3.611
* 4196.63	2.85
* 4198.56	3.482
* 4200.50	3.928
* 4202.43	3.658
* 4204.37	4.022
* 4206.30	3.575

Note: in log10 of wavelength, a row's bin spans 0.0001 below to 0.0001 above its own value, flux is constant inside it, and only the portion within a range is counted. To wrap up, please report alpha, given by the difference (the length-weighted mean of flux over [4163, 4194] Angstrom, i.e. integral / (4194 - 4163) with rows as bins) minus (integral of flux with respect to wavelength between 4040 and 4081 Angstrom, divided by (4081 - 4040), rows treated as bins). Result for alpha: -0.4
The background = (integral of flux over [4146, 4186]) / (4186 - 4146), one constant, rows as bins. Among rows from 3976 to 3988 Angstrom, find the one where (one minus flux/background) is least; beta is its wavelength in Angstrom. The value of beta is 3987.50 Angstrom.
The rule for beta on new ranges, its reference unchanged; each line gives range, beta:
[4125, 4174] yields 4137.14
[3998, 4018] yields 4002.22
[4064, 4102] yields 4101.10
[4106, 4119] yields 4116.24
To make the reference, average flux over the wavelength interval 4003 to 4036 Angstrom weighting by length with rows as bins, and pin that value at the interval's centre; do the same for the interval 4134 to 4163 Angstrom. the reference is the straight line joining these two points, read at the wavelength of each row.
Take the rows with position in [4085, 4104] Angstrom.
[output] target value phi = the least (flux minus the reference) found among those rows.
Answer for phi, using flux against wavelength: -1.3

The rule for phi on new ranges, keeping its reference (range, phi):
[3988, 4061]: -1.0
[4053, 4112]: -1.3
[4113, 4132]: -0.7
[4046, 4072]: -0.5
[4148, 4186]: -0.5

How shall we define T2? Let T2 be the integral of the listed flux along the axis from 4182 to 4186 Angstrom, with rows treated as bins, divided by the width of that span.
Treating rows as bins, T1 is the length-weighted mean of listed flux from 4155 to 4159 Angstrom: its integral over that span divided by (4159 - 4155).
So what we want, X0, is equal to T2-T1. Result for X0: -0.4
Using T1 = 3.70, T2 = 3.3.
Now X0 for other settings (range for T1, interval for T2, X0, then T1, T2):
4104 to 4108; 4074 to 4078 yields 0.3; 3.05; 3.4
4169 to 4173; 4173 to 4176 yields -0.1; 3.94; 3.8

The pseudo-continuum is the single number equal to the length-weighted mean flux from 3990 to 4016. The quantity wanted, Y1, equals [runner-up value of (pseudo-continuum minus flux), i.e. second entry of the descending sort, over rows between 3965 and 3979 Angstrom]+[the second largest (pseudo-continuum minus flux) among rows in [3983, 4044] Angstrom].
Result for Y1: 2.66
